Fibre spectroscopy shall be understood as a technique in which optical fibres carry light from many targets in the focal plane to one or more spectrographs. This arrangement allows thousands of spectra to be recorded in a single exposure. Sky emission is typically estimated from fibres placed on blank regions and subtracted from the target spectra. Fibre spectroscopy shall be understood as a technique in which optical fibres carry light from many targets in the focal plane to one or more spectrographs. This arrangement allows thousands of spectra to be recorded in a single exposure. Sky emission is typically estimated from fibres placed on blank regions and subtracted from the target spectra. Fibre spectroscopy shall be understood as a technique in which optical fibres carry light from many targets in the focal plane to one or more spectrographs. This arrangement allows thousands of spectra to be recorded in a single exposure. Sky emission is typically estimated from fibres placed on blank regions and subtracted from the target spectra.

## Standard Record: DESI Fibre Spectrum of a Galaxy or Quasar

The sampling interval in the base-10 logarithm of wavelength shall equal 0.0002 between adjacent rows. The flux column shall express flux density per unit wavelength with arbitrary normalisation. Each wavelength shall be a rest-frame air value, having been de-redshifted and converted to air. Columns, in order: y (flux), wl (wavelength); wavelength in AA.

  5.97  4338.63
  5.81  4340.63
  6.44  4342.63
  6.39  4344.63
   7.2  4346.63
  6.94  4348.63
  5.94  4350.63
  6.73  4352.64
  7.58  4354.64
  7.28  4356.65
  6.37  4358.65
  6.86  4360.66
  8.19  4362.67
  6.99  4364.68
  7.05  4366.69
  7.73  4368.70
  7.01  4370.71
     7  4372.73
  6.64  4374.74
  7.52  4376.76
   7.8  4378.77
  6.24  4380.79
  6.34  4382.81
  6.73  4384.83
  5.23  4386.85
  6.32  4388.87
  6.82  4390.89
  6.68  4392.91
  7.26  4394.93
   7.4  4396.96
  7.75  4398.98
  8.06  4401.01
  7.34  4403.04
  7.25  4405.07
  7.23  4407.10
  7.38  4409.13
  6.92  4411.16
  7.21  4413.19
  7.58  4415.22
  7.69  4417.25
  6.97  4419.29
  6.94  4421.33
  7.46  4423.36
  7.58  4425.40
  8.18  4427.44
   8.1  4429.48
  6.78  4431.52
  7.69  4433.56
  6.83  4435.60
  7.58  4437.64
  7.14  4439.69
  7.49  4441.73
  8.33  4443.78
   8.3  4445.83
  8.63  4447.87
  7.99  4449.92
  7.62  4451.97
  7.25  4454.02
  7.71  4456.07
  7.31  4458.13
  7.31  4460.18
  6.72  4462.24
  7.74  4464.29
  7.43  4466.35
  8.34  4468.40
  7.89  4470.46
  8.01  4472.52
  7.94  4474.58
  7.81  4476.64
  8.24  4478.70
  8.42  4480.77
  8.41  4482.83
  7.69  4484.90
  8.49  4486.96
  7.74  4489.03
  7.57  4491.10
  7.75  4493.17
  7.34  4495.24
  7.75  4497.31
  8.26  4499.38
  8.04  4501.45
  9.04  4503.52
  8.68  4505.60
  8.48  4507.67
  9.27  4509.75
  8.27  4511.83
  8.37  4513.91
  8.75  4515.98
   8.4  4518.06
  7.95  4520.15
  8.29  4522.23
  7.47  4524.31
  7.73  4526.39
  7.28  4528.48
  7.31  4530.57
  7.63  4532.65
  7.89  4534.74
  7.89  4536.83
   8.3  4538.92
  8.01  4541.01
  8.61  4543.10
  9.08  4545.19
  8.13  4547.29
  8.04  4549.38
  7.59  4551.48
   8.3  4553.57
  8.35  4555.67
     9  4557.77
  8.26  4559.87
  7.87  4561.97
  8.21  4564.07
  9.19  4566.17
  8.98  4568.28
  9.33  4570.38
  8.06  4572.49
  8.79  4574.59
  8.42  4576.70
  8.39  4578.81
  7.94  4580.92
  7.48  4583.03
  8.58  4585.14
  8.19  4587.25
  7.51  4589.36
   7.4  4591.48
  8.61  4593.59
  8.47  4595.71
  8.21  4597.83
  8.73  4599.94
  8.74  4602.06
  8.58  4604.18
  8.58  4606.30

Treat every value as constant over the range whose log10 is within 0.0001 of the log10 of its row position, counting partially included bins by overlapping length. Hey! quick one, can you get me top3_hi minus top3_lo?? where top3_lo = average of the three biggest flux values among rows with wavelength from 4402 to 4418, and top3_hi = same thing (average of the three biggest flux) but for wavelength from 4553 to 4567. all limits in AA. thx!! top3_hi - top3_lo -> 1.3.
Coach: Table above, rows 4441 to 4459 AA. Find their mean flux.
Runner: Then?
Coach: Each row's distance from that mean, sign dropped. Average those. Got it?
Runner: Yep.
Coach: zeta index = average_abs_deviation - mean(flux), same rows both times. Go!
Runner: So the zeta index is -7.4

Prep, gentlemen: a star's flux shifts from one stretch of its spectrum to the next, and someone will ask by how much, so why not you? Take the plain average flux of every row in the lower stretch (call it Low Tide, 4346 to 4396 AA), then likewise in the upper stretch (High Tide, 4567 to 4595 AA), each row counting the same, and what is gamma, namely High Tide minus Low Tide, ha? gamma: 1.39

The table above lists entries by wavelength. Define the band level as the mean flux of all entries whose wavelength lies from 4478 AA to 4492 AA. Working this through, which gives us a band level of 8.08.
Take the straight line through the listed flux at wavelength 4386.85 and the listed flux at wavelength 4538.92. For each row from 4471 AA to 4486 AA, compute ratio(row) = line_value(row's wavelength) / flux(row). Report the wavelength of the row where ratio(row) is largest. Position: 4484.90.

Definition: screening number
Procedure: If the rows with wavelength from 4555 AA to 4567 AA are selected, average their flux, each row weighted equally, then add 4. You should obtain 12.5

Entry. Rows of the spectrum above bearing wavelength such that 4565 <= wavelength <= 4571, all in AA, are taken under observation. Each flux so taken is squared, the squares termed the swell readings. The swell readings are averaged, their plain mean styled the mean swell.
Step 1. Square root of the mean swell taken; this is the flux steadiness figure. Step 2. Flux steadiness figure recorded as 9.17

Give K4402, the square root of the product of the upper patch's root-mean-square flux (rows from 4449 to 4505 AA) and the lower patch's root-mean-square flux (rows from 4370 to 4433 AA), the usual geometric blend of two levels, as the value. 7.51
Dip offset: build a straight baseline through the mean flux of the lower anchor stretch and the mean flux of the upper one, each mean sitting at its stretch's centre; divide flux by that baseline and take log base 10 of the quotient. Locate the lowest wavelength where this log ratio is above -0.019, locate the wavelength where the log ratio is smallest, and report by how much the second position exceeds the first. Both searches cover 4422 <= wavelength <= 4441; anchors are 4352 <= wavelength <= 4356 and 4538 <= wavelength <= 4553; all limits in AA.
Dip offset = 8.2 AA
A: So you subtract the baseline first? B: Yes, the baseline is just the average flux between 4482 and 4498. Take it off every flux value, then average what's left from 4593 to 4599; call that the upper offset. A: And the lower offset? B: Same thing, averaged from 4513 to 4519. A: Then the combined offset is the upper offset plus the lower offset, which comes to 1.3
